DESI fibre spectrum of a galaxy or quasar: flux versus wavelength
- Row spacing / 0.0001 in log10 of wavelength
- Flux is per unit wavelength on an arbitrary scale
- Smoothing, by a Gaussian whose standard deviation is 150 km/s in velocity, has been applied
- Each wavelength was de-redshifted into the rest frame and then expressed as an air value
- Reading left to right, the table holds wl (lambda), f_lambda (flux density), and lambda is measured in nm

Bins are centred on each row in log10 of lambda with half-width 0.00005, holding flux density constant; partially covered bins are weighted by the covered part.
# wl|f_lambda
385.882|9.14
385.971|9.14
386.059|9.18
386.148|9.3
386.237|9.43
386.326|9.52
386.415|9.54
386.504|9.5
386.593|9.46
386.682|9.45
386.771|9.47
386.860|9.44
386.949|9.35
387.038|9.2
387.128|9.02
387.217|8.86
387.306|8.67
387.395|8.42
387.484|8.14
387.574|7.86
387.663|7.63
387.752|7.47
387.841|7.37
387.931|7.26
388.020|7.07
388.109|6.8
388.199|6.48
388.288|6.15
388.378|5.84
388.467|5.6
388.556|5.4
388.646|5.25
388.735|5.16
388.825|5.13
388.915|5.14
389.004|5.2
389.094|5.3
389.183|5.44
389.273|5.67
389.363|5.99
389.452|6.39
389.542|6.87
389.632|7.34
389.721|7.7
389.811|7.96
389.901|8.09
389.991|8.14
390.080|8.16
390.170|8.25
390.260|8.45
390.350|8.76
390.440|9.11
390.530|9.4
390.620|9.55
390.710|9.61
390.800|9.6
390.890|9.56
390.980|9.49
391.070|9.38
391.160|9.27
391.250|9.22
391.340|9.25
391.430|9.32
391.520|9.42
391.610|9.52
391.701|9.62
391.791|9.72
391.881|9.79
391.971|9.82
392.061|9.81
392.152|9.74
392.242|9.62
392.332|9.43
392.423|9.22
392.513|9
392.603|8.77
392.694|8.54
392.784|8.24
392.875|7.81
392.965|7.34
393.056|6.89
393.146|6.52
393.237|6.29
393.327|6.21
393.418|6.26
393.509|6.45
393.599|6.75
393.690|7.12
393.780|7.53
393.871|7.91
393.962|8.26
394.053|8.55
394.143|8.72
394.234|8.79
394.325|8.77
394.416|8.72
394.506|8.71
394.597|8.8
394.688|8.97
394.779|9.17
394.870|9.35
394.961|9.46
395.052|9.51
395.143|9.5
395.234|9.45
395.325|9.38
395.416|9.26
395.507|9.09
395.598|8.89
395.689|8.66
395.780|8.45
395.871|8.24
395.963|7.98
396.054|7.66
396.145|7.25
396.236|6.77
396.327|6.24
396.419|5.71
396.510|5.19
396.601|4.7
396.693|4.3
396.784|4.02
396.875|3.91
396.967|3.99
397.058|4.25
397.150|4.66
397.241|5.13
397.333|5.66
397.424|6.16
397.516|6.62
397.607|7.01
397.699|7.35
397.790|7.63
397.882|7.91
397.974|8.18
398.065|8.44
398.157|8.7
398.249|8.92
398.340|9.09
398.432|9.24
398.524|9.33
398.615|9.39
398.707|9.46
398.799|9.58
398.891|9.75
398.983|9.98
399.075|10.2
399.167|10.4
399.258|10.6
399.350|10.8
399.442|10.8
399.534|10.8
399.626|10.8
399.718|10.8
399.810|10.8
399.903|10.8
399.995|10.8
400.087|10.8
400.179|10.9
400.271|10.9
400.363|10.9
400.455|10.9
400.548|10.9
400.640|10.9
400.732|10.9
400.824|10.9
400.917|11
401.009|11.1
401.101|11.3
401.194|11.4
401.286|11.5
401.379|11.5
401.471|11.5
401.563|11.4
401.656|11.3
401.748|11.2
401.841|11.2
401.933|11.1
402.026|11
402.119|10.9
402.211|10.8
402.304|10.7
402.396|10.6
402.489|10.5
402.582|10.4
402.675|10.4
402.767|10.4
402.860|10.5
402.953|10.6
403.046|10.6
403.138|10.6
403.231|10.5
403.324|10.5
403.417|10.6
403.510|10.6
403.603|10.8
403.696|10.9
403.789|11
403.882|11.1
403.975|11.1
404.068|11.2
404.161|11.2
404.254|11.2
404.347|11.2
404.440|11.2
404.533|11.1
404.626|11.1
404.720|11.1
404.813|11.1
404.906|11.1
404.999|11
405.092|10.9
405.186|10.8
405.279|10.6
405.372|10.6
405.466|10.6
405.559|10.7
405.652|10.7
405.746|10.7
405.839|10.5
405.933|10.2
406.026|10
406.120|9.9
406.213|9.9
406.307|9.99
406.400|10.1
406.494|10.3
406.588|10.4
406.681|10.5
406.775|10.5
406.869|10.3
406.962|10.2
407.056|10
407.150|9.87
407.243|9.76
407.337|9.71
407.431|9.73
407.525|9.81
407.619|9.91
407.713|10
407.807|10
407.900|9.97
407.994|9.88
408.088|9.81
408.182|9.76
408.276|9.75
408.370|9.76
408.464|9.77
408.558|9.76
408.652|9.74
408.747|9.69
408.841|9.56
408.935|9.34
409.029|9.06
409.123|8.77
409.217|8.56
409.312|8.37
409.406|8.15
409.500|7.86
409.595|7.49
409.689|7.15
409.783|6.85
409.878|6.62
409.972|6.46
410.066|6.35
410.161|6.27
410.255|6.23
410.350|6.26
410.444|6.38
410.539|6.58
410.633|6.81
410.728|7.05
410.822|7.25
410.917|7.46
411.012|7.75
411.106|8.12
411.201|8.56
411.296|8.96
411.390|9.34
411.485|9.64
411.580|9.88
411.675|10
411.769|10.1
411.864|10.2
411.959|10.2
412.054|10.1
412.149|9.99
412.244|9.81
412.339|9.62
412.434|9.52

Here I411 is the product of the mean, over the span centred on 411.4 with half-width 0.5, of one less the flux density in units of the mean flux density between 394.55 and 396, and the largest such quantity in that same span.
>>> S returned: -0.002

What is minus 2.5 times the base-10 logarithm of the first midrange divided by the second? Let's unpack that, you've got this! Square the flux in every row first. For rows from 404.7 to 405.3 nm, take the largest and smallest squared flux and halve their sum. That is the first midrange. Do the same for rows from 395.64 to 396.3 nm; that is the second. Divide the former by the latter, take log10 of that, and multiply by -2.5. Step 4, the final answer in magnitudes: -0.7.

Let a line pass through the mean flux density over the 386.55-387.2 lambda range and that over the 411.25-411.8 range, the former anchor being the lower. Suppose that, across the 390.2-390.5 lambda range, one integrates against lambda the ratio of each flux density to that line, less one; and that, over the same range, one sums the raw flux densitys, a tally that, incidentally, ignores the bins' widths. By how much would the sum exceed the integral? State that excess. 26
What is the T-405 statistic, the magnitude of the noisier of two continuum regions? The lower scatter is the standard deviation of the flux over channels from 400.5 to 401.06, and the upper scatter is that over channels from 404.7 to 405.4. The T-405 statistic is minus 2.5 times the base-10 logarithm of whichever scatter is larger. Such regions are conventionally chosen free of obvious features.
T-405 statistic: 1.7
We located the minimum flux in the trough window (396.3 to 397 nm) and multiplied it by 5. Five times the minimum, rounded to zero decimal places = 20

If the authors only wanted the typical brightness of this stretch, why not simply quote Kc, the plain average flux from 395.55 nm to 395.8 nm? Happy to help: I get 8.7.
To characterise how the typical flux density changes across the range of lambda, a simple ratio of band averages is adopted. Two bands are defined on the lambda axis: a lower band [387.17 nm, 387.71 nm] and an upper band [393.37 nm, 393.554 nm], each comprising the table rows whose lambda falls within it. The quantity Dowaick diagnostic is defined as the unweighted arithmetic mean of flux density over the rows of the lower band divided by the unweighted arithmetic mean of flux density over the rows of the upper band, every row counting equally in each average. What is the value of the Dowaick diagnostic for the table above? 1.3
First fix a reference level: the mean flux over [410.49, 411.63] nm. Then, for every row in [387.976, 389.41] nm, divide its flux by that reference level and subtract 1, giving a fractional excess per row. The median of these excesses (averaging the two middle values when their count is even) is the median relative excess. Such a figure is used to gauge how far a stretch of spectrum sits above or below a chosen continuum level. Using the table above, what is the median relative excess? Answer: -0.3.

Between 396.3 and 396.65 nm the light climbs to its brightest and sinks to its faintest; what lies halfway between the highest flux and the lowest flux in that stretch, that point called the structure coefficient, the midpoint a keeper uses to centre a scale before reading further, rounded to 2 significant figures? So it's 5.5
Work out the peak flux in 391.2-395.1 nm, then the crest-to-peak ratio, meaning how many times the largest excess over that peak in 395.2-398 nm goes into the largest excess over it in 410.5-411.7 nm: -0.5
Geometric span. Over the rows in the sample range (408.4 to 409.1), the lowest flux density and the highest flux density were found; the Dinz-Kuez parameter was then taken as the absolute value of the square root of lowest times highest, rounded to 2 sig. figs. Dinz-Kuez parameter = 9.4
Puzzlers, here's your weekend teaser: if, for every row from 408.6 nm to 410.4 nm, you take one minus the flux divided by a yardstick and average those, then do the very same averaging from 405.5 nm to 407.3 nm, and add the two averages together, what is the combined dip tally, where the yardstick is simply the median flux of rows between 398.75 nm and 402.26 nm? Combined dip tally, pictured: 0.34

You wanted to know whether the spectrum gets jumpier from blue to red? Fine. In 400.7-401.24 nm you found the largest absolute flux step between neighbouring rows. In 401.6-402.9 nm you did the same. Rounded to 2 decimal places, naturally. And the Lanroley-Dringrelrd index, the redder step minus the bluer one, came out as -0.10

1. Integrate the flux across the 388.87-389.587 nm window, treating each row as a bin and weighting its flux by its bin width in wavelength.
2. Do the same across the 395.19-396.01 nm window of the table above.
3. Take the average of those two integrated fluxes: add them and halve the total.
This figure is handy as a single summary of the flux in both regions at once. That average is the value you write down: 5.7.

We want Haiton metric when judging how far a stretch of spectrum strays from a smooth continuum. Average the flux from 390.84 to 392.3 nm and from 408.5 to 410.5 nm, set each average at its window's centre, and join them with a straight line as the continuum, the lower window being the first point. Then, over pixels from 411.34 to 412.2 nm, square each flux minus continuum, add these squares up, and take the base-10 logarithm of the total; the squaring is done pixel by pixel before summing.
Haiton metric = 1.7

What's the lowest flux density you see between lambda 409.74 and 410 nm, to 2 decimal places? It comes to 6.46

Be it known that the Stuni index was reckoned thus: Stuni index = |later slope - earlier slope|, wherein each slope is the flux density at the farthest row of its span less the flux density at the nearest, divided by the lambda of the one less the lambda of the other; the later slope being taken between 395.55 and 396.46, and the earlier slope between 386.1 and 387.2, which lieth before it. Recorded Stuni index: 3.6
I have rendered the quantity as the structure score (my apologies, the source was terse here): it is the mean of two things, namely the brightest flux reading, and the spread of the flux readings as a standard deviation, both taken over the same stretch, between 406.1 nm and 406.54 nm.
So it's 5.23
